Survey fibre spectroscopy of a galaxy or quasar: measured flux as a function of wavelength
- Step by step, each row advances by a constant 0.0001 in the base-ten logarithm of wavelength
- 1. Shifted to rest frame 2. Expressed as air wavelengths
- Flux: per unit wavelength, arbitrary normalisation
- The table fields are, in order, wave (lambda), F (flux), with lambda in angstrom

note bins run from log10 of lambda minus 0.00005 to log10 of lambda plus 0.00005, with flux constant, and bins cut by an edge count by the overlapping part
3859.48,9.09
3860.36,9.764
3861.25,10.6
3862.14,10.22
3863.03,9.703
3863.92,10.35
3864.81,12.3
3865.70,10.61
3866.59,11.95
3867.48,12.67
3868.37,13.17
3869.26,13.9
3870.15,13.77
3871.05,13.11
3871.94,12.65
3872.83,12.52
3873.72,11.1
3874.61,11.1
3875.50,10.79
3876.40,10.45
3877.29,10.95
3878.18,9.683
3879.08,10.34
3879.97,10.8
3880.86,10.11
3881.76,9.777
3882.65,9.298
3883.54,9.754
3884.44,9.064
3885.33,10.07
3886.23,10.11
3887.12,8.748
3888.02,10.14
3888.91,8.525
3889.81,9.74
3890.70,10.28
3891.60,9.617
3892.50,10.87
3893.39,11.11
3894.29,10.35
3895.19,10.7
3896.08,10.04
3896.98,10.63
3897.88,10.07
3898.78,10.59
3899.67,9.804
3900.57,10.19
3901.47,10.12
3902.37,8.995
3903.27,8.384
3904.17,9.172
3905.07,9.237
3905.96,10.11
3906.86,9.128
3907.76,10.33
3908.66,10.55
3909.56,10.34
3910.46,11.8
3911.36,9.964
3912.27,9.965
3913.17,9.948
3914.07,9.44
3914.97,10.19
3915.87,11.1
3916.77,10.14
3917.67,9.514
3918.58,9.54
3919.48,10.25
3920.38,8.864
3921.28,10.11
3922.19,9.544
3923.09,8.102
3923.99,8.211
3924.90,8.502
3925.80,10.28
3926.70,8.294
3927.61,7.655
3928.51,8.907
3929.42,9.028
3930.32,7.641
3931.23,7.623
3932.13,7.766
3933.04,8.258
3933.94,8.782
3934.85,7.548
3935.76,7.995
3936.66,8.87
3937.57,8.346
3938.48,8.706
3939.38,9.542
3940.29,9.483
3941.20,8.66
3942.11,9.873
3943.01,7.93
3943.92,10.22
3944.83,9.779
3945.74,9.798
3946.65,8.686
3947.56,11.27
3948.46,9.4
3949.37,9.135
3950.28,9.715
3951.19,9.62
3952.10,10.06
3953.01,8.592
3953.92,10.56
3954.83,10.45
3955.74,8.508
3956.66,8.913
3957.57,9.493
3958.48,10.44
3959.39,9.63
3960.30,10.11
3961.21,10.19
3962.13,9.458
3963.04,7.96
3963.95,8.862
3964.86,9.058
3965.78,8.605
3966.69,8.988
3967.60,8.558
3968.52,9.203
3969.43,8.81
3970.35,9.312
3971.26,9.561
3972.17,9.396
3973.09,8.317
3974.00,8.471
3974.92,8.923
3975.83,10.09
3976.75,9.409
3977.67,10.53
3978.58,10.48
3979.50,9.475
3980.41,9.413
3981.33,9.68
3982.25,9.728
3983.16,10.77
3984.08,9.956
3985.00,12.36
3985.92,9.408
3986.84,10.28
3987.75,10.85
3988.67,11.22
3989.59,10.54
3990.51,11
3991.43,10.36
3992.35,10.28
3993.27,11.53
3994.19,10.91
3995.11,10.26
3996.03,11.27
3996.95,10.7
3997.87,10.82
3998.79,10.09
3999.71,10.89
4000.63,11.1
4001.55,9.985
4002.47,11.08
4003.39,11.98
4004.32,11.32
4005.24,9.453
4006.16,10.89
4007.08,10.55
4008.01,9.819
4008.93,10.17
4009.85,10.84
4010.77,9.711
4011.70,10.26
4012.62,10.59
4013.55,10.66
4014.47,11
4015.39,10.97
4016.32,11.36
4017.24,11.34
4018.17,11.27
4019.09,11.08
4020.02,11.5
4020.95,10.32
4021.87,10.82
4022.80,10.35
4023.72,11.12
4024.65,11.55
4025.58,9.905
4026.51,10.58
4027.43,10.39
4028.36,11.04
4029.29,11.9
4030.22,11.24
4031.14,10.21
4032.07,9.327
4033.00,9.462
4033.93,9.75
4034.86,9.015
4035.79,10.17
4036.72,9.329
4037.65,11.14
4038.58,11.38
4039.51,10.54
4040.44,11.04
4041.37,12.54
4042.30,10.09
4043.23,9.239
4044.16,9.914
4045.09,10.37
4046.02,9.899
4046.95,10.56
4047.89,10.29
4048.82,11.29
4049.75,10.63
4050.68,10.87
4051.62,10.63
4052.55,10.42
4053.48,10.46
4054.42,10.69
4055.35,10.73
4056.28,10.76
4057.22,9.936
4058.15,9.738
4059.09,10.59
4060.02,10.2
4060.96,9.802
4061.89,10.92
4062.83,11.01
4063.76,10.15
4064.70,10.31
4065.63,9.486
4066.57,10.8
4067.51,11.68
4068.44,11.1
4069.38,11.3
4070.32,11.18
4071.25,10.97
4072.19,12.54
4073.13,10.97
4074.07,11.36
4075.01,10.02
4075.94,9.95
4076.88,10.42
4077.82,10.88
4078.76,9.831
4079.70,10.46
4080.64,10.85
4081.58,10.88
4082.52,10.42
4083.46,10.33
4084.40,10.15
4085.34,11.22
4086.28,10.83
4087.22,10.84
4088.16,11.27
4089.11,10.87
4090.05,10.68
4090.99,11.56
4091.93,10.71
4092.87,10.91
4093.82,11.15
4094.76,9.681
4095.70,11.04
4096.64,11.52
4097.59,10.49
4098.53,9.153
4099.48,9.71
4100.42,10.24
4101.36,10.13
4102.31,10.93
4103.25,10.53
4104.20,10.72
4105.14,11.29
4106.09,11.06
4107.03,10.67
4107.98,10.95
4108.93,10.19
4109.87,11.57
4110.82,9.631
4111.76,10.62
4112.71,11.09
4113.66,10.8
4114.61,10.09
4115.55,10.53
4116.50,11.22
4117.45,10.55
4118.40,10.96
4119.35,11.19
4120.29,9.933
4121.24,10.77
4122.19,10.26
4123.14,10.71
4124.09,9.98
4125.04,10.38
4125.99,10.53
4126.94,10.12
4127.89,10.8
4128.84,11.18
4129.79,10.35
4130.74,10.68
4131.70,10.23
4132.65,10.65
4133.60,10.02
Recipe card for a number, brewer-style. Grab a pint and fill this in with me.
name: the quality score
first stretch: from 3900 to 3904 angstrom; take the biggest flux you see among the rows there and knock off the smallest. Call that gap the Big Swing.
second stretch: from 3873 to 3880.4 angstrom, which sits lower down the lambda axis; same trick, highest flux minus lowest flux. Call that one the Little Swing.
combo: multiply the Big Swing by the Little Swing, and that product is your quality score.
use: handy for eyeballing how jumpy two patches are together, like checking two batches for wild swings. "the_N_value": 2.56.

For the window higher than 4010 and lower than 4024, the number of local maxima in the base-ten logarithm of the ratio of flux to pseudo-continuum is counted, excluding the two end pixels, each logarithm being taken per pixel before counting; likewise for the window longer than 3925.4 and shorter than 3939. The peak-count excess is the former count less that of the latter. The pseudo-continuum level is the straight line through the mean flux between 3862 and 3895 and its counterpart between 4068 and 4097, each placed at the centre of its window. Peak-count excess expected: 1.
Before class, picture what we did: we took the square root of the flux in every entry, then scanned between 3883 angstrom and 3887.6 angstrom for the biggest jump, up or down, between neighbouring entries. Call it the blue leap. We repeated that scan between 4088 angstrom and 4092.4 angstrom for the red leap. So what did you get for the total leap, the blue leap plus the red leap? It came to 0.35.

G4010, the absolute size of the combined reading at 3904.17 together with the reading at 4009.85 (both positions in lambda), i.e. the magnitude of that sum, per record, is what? 20.0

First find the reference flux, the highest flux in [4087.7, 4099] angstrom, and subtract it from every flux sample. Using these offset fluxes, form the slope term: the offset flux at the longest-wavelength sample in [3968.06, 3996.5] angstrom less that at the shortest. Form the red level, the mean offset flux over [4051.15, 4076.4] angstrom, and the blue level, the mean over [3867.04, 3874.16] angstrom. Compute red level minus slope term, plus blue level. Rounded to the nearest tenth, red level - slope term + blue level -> -1.7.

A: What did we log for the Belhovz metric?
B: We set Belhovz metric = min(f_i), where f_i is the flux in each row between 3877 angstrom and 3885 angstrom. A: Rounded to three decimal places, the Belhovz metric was 9.064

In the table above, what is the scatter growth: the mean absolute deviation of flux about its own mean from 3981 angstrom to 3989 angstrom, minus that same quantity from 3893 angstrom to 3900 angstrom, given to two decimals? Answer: 0.39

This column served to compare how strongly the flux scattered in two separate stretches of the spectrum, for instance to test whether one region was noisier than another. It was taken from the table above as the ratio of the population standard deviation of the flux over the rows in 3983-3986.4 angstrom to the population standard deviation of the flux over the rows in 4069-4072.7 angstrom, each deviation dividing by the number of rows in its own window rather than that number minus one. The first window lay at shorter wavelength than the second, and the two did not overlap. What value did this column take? 1.8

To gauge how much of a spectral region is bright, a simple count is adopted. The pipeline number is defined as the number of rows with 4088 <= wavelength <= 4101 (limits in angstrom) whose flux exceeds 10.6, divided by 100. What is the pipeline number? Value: 0.090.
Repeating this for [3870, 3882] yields 0.090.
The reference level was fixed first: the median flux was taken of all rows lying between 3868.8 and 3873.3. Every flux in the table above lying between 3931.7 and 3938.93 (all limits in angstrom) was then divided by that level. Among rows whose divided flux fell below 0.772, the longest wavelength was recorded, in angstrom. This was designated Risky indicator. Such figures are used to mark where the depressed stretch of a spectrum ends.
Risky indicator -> 3938.48 angstrom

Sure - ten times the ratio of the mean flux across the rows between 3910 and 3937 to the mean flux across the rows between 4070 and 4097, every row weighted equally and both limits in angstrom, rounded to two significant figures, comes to 8.4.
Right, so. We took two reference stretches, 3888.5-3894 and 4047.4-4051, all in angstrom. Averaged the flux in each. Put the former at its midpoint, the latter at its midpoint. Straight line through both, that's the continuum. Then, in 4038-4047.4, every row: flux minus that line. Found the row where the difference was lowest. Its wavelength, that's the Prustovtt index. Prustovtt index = 4043.23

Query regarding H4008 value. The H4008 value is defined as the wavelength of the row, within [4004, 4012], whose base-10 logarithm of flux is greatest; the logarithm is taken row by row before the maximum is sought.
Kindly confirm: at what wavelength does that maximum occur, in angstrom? 4004.32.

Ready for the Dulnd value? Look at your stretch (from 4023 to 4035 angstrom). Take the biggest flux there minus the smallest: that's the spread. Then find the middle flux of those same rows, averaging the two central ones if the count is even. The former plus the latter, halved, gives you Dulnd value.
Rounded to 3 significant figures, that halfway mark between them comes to 6.64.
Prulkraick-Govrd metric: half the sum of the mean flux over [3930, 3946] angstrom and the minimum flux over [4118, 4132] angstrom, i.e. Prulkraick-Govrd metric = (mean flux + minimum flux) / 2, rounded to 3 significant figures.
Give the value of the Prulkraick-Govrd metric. 9.32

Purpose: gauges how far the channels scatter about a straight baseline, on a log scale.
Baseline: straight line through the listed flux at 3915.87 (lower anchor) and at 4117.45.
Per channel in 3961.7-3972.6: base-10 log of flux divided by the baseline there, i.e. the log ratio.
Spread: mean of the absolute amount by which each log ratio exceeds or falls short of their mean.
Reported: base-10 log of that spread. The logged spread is -1.76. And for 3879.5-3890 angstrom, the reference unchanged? -1.63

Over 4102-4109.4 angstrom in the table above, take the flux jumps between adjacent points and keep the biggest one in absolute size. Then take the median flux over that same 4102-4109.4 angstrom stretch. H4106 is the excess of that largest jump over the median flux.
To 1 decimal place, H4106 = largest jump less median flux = -10.1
